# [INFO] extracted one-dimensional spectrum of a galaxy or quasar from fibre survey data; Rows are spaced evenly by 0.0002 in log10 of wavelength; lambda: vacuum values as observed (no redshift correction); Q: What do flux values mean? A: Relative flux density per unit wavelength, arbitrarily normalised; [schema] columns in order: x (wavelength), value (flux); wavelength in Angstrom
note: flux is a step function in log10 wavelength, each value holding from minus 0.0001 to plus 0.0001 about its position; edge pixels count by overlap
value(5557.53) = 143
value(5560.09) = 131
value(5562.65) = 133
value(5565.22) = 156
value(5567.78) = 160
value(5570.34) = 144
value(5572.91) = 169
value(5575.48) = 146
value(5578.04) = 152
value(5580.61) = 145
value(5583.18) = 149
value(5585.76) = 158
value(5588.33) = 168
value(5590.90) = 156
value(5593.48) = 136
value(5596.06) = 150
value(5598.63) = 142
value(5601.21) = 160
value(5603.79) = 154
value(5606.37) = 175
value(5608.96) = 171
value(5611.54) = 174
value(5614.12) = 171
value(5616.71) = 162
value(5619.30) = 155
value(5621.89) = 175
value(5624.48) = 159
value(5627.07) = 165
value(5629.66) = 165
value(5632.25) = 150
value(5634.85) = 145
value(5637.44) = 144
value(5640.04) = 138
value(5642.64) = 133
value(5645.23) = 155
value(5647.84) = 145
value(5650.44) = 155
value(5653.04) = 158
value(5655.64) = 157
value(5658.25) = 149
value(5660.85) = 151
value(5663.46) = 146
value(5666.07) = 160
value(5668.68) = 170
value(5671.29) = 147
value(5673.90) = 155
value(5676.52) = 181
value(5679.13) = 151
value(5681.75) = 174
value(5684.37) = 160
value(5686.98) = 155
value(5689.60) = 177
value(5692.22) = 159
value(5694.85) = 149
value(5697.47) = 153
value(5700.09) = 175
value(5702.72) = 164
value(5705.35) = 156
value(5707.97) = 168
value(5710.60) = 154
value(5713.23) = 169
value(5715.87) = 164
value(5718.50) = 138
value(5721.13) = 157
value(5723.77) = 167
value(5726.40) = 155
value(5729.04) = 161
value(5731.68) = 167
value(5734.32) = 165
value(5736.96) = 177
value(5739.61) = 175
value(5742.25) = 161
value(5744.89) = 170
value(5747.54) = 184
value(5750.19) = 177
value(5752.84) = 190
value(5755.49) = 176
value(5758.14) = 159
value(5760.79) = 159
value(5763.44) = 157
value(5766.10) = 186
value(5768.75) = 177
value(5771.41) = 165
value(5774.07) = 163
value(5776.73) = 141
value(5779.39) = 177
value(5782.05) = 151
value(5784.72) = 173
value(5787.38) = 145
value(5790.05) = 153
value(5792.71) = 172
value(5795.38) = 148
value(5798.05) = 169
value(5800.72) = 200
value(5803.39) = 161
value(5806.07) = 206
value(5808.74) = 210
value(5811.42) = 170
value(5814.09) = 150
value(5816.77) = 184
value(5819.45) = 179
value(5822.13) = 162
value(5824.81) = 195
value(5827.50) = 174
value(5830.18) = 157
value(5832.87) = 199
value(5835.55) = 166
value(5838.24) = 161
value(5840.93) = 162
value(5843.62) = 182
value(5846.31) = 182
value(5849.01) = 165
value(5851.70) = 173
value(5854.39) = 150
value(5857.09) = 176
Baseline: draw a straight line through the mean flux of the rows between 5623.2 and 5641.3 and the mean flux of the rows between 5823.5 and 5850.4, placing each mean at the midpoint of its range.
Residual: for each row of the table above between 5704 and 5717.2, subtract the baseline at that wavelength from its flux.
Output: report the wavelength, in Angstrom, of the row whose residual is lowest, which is 5710.60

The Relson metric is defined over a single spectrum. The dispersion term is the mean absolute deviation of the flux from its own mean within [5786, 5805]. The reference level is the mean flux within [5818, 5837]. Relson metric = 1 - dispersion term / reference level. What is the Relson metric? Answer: 0.920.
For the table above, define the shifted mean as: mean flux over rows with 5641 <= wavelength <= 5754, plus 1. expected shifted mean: 162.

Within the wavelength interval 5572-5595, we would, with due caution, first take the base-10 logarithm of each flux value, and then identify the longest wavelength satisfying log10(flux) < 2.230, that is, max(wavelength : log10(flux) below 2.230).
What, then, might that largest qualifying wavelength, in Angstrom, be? 5593.48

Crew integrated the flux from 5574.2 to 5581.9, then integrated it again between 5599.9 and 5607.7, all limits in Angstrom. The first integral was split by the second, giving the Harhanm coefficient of 0.90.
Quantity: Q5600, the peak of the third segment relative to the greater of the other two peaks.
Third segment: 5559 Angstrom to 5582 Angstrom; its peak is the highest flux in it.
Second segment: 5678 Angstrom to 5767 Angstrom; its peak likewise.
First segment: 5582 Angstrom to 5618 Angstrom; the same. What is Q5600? 0.89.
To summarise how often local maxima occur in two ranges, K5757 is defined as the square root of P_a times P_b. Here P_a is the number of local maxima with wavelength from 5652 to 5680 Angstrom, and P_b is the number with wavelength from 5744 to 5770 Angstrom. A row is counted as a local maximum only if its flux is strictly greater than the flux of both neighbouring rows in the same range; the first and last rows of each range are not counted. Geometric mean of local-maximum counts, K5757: 3.0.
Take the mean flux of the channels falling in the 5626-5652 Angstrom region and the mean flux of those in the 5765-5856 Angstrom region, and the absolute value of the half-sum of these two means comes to 160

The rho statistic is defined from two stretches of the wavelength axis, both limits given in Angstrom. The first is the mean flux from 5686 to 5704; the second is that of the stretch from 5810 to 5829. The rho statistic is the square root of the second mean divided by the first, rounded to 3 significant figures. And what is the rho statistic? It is 1.04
